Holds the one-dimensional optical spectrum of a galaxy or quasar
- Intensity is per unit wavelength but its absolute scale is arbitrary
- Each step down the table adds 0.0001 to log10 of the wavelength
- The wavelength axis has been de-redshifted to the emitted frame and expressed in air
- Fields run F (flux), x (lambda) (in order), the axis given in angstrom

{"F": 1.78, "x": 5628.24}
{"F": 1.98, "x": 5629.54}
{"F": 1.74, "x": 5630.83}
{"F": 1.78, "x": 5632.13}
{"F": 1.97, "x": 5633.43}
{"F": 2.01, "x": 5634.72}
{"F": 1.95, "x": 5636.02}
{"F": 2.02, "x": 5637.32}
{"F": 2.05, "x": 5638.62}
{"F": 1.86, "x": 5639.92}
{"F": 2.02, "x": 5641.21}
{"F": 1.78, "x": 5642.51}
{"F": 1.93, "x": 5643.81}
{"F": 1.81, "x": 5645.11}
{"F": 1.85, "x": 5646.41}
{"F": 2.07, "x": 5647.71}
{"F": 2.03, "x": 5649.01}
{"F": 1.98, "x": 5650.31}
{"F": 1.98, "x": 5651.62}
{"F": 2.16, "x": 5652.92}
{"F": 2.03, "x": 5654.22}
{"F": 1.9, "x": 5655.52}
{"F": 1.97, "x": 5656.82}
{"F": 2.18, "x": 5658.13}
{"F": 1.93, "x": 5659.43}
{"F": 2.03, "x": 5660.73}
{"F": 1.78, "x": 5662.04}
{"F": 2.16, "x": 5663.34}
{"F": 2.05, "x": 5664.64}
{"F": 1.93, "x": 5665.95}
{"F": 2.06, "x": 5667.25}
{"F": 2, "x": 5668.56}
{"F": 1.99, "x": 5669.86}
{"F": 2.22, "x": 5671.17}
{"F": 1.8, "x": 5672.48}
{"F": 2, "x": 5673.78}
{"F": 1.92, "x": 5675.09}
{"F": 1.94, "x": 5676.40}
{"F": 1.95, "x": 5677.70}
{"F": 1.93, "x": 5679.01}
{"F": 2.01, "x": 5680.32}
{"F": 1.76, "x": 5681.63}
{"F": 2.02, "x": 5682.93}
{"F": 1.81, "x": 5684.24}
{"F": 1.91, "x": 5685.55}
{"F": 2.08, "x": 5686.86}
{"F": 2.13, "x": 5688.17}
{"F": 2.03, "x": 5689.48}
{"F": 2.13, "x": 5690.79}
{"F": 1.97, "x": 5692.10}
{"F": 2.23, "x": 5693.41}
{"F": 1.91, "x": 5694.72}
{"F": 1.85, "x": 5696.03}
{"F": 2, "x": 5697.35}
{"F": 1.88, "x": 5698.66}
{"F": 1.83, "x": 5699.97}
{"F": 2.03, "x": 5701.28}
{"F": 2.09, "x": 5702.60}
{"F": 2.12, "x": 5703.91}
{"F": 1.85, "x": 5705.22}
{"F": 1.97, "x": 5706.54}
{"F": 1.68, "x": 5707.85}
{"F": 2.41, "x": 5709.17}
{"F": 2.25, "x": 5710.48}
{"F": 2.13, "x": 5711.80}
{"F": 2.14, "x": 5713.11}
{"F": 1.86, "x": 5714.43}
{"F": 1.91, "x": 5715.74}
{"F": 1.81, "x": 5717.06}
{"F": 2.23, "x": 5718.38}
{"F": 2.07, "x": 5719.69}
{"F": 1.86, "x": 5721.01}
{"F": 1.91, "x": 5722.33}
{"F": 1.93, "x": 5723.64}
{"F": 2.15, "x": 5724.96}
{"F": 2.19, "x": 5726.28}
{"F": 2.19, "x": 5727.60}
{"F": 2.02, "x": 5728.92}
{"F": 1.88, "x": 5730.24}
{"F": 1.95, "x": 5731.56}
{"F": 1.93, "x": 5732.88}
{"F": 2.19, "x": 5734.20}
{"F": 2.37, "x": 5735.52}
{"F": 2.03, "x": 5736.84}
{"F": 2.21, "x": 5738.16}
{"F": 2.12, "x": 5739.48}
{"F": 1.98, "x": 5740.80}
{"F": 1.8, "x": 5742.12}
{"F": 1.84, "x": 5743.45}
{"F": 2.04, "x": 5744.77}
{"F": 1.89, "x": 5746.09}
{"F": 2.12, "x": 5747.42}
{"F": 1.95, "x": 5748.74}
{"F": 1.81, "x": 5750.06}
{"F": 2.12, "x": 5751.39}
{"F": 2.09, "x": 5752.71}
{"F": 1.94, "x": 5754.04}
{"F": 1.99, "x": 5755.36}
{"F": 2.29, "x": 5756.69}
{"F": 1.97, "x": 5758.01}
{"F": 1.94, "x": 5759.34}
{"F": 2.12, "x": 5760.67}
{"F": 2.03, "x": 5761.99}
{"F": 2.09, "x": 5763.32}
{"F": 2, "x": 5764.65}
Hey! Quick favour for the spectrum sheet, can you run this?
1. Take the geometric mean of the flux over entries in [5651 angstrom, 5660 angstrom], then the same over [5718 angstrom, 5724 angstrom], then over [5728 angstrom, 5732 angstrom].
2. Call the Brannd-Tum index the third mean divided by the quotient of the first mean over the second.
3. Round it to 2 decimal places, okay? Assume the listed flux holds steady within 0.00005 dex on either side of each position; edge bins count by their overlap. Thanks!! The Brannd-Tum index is 1.93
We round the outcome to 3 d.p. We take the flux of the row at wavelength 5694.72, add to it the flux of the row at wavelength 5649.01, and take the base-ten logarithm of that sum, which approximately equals 0.595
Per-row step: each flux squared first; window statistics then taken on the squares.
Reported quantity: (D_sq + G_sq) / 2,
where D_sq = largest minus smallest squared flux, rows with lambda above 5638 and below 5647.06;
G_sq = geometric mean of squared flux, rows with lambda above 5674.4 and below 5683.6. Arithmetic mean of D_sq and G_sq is 2.38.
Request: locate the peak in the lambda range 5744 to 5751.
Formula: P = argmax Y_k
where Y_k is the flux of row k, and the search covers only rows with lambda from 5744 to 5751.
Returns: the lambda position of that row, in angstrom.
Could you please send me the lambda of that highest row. 5747.42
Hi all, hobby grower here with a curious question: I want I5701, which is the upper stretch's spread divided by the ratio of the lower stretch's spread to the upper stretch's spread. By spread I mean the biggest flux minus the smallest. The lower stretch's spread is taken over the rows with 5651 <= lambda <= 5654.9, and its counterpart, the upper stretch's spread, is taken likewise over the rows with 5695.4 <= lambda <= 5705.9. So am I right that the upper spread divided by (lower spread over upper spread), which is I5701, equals 0.47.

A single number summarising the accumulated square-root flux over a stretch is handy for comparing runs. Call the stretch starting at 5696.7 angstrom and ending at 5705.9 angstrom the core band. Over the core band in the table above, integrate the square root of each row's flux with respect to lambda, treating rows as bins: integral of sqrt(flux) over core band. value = 13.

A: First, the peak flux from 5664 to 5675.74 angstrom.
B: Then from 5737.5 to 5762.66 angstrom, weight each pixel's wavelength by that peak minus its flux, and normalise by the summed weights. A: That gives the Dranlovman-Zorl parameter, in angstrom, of 5749.6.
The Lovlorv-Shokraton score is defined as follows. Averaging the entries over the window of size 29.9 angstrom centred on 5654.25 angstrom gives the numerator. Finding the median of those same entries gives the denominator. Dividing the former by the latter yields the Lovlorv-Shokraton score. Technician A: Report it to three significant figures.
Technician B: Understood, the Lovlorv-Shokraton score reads 0.999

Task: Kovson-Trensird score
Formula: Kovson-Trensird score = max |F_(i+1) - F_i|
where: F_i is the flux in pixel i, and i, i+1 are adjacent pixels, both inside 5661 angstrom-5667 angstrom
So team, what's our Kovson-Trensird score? 0.38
